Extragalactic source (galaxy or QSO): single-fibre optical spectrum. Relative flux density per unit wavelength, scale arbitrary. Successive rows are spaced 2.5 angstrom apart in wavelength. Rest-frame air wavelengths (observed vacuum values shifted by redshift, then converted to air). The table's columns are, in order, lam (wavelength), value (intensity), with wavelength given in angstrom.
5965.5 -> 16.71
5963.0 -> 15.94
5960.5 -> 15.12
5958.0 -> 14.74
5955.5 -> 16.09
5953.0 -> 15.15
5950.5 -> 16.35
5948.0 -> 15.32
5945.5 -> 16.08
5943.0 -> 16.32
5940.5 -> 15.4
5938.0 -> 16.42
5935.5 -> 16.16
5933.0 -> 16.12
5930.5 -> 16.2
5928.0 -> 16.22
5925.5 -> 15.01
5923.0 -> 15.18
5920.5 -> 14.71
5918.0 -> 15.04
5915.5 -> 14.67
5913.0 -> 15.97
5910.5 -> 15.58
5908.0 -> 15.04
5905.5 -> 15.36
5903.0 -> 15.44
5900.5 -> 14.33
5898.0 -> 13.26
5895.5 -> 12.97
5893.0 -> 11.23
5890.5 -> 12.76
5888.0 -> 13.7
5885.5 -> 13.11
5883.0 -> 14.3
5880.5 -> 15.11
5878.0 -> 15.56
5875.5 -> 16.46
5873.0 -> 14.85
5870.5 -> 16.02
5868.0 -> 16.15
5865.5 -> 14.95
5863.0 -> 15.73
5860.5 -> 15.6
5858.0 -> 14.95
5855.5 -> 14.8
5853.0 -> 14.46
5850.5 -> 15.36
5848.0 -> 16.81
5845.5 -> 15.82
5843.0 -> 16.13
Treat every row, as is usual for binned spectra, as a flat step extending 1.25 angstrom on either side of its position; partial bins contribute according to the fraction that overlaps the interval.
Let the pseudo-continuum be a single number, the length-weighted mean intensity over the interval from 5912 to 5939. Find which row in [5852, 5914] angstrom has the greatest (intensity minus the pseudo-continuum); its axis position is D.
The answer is 5875.5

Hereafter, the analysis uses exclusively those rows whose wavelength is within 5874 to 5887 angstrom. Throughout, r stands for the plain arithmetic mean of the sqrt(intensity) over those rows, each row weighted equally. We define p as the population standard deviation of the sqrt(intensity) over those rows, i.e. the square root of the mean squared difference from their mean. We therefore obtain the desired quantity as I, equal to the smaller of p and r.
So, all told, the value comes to 0.148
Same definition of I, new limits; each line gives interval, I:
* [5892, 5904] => 0.194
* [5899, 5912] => 0.058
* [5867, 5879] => 0.071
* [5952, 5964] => 0.066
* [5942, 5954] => 0.064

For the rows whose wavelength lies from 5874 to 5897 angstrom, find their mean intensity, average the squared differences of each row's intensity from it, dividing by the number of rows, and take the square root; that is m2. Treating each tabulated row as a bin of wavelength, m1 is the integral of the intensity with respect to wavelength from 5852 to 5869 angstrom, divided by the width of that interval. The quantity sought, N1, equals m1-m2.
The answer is 13.7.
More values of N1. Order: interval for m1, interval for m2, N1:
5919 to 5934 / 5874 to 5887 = 14.4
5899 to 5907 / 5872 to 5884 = 14.3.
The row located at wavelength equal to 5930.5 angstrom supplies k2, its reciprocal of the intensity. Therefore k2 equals 0.062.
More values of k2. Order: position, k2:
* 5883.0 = 0.070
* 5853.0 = 0.069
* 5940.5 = 0.065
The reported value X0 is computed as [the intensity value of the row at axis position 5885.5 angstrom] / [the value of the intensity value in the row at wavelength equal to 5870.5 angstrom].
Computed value 0.82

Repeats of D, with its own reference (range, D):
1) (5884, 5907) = 5903.0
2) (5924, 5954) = 5938.0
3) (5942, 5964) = 5950.5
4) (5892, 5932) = 5928.0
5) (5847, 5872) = 5848.0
